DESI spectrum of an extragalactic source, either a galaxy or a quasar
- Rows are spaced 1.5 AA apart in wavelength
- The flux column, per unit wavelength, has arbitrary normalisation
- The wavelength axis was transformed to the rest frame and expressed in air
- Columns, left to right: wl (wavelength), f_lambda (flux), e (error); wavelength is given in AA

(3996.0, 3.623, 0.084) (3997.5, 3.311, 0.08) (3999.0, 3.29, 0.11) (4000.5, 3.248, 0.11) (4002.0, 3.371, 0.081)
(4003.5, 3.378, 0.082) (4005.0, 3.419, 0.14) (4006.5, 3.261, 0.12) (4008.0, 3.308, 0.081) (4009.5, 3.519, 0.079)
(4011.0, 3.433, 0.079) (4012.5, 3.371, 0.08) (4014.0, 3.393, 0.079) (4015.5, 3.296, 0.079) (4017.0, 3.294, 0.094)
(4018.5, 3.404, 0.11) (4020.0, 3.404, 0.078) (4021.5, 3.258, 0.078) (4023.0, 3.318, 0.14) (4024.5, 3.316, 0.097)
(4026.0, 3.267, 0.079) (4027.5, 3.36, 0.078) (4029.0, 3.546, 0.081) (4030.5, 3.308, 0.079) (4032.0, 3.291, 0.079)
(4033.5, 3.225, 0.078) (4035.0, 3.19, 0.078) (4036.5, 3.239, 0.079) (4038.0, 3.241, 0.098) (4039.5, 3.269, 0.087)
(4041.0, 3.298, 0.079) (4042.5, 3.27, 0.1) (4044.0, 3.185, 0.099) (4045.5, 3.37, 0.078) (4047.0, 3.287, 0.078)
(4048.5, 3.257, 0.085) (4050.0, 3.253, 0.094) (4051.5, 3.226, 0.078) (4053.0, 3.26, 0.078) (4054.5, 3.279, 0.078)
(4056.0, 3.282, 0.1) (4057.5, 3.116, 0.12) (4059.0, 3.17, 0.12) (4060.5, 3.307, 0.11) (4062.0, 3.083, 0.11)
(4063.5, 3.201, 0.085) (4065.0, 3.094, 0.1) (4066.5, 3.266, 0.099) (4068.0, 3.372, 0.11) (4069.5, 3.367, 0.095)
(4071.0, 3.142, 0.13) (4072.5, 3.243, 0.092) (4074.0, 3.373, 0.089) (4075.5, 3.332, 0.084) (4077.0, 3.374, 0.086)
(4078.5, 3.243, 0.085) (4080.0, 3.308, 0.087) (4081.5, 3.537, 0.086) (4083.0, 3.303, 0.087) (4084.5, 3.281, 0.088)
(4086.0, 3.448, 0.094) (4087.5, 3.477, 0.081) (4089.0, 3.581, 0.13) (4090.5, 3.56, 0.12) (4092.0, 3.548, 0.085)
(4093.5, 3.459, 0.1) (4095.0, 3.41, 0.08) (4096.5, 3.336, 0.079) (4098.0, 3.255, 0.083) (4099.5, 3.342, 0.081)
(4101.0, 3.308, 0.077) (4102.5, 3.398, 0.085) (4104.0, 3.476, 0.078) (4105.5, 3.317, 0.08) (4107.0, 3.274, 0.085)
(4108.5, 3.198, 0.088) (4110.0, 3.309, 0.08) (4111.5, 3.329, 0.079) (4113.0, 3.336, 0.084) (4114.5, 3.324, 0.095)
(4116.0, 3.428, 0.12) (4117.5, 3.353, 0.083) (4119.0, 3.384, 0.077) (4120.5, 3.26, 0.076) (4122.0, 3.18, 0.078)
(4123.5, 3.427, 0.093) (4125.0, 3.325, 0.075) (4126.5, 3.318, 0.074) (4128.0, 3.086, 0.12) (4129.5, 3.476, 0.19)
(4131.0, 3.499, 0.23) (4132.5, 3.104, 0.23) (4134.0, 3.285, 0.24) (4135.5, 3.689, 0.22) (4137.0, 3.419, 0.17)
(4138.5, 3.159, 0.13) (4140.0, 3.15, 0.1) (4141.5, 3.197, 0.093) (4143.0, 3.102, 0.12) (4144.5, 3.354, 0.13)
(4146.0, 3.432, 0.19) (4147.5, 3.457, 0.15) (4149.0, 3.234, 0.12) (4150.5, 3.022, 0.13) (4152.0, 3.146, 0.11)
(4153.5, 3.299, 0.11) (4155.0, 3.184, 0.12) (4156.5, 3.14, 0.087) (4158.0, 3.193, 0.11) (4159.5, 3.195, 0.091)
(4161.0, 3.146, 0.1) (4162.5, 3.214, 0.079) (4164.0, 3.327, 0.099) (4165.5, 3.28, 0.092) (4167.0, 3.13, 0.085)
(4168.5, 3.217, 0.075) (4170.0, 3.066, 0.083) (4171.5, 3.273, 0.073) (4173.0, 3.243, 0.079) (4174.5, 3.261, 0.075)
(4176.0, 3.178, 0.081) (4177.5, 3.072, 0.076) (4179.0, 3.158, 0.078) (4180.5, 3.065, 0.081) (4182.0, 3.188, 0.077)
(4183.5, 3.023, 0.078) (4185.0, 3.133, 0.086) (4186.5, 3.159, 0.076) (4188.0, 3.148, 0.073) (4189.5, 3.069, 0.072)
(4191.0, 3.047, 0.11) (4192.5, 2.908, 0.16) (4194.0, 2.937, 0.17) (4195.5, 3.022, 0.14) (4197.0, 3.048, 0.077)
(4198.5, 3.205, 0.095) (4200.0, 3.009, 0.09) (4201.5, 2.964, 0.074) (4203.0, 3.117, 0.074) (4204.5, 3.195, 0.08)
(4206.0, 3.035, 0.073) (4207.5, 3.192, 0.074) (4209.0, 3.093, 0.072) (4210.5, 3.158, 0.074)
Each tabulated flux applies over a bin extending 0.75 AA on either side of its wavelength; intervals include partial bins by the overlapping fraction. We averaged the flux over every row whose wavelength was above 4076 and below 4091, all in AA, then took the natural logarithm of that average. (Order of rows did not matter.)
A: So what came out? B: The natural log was 1.23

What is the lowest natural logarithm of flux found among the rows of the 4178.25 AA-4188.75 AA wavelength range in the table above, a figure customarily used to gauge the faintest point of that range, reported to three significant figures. 1.11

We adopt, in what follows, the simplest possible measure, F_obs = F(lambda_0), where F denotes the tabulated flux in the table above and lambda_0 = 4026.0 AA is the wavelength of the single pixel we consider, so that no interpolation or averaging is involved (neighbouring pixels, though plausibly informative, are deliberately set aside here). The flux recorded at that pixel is 3.267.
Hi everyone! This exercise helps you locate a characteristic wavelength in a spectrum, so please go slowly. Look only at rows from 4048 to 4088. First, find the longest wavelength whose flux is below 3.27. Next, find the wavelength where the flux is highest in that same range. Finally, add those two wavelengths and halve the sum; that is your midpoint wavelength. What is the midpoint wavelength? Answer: 4080.0 AA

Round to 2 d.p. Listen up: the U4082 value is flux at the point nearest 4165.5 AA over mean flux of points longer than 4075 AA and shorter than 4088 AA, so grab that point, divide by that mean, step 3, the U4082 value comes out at 0.97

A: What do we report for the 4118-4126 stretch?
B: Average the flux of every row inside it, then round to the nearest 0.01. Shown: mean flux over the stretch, 3.32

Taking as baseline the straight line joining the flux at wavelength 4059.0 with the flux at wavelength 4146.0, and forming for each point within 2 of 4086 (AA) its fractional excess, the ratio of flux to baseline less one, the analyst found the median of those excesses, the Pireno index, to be 0.060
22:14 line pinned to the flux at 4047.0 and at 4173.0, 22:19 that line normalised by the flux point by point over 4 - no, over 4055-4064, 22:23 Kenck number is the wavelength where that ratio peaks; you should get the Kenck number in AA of 4062.0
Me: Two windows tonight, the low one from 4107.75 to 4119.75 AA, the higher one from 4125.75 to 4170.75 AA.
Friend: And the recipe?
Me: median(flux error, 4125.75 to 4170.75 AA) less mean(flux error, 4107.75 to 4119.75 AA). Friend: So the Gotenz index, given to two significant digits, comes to 0.027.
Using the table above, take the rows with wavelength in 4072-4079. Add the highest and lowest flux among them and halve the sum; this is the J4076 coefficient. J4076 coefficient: 3.31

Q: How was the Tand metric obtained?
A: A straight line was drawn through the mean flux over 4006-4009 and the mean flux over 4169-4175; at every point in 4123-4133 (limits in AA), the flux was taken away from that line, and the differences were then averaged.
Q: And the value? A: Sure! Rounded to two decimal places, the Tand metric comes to -0.09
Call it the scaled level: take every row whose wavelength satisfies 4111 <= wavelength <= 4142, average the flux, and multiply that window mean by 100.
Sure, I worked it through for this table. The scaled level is 332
